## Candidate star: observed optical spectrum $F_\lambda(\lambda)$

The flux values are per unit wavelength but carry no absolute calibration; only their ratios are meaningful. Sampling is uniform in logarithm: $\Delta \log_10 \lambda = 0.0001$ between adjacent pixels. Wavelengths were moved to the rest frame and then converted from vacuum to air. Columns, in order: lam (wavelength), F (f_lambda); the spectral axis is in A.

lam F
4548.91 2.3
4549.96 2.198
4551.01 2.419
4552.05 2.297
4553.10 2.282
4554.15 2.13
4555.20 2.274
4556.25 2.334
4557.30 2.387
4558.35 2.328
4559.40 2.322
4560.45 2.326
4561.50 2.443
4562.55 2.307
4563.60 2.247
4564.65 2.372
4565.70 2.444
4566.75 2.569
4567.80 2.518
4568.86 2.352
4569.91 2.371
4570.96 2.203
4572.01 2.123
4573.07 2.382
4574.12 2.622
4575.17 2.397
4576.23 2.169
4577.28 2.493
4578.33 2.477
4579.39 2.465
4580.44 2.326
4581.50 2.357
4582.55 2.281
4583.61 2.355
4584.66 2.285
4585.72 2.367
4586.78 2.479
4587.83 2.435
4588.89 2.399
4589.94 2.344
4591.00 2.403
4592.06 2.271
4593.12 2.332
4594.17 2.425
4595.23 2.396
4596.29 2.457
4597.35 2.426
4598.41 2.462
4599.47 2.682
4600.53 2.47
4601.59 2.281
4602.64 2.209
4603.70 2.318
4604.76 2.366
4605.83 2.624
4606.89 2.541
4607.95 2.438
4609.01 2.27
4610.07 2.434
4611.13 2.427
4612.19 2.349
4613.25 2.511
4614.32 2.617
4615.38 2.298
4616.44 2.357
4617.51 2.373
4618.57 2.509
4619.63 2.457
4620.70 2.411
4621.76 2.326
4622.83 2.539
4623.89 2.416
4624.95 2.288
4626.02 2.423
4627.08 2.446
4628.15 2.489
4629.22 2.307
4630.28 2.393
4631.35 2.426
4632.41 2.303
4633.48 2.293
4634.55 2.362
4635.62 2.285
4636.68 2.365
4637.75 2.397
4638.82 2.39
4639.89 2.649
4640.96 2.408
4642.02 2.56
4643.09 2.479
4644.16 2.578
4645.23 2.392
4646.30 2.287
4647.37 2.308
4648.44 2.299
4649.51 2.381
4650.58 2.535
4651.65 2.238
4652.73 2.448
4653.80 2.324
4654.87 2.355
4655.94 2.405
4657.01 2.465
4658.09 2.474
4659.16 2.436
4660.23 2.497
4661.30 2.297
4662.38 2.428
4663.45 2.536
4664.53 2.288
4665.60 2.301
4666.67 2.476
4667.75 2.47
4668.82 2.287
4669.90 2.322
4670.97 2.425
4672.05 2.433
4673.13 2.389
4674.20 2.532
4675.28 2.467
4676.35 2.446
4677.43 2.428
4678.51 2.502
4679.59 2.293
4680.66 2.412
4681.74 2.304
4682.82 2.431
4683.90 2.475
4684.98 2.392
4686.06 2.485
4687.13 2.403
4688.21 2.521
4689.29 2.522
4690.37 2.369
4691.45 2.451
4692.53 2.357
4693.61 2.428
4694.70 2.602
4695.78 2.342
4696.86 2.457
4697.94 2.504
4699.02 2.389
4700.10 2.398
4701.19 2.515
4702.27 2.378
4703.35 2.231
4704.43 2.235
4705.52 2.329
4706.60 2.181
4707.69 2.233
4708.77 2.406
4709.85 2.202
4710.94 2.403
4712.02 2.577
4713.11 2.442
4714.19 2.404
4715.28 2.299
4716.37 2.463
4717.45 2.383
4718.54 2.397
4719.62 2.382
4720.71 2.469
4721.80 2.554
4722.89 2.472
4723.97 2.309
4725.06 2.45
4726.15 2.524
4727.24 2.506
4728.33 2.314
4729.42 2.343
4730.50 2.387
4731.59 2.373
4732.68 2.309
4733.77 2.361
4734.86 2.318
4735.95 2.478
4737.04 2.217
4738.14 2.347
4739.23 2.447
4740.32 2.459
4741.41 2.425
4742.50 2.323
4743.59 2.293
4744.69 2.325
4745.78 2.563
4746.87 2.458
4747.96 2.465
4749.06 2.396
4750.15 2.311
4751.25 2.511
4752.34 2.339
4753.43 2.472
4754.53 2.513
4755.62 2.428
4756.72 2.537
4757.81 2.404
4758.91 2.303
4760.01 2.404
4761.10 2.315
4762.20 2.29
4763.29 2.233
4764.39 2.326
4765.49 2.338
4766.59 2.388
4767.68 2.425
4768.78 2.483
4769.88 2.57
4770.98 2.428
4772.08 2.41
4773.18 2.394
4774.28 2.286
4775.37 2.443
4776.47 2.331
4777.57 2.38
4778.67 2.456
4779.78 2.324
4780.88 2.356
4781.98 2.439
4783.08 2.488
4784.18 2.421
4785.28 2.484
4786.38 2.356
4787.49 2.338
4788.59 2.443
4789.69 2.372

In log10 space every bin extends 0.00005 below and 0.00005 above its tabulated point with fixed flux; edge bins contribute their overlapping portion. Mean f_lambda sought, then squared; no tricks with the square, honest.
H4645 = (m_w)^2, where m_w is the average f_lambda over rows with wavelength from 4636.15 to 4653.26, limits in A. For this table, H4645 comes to 5.85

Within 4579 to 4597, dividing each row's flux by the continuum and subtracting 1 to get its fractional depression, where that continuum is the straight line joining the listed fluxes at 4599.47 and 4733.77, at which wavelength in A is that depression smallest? 4582.55 A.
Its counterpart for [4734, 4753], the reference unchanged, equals 4737.04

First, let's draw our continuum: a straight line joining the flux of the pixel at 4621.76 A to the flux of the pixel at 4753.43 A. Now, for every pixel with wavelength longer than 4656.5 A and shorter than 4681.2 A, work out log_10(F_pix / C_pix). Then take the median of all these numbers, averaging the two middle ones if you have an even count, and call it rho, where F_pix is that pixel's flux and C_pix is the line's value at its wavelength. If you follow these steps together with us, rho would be 0.010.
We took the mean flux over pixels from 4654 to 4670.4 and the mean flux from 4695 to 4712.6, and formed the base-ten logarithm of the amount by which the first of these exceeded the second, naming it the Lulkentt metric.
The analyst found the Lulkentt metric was -1.4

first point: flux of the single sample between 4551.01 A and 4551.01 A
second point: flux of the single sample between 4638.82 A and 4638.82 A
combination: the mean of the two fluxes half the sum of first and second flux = 2.40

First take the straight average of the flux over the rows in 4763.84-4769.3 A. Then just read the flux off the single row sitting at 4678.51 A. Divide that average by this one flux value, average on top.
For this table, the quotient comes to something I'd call 0.96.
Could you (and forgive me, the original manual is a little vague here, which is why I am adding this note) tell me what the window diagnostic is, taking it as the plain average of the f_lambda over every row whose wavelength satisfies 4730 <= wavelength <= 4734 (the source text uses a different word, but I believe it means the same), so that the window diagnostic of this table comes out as 2.36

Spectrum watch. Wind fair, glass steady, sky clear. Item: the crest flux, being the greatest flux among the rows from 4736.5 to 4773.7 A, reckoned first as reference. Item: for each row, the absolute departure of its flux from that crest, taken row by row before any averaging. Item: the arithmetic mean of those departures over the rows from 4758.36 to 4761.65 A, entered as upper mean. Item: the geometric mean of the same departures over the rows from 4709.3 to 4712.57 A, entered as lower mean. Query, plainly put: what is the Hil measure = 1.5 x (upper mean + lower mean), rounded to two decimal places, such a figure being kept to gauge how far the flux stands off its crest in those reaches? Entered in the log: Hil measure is 0.46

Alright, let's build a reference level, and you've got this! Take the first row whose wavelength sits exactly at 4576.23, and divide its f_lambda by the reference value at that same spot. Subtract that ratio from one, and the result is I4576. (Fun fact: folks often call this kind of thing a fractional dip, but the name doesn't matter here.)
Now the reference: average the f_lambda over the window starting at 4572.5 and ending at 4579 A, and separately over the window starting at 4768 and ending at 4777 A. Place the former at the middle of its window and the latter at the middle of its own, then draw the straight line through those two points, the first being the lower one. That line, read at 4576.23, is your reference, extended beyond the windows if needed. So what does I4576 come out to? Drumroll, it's 0.10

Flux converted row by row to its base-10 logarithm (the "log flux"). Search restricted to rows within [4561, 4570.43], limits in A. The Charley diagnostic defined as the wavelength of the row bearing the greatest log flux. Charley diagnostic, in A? 4566.75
